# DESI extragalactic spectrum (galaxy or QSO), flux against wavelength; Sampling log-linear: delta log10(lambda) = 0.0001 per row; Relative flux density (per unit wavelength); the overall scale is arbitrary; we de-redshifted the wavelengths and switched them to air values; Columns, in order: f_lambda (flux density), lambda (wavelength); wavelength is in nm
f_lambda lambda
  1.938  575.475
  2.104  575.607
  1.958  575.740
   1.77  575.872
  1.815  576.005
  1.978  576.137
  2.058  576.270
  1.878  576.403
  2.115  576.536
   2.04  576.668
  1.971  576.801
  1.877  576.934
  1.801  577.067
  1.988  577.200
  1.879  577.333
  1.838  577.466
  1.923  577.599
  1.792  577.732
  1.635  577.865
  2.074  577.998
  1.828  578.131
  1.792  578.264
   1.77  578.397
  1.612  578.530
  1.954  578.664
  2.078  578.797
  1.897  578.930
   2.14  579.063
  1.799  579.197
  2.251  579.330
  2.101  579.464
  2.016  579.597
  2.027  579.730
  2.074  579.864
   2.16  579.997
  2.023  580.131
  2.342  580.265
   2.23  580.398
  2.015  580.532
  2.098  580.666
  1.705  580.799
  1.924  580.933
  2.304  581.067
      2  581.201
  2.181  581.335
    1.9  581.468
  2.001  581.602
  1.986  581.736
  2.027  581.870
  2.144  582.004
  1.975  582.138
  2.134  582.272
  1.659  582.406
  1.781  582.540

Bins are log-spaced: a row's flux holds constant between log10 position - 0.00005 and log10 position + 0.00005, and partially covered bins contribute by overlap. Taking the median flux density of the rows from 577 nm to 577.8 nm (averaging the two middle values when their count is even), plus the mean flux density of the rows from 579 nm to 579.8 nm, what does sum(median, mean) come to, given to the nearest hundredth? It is 3.91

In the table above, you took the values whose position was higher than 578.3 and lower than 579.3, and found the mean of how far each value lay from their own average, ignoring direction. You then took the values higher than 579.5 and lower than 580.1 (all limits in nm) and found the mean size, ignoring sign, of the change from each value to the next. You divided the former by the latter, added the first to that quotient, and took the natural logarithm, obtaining 1.1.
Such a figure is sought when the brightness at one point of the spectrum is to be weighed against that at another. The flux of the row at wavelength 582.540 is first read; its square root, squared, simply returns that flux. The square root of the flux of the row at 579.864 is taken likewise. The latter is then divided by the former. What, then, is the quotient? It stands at 0.81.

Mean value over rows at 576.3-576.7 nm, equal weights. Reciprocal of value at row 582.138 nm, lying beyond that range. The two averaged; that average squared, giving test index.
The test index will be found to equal 1.6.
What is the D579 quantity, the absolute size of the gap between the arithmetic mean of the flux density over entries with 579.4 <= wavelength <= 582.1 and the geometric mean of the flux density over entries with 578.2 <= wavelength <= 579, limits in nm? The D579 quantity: 0.218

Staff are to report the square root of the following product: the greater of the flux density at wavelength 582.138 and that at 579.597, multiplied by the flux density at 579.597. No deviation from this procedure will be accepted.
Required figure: 2.02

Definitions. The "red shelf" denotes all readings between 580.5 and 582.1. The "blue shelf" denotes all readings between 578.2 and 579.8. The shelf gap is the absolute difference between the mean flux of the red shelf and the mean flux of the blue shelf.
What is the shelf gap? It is 0.07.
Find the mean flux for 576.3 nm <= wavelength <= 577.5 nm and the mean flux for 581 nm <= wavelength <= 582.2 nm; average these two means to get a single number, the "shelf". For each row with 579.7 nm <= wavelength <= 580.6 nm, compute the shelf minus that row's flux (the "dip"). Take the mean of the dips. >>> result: -0.13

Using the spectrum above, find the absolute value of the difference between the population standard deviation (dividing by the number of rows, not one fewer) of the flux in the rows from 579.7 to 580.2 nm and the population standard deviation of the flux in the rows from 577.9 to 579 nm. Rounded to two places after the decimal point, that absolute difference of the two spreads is 0.09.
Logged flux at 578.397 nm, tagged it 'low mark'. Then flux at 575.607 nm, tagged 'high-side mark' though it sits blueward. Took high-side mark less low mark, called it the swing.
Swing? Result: 0.3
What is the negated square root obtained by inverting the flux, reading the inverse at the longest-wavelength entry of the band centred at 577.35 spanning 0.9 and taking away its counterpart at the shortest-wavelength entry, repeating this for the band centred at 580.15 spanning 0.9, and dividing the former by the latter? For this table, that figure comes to -2.9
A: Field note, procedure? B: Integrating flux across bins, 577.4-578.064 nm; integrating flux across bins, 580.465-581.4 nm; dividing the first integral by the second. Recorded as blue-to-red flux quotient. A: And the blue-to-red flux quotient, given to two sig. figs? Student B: 0.65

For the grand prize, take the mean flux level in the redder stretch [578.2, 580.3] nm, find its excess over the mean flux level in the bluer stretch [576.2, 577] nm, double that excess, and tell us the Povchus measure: 0.02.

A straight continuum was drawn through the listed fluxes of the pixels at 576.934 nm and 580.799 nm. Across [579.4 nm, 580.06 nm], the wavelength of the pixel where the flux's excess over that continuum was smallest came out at 579.597 nm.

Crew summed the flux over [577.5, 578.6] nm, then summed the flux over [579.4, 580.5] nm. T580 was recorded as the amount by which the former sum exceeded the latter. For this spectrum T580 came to -2.5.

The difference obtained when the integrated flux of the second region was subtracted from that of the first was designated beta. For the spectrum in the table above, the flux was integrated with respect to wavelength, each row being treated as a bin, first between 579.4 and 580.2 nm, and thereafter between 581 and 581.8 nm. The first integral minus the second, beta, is 0.00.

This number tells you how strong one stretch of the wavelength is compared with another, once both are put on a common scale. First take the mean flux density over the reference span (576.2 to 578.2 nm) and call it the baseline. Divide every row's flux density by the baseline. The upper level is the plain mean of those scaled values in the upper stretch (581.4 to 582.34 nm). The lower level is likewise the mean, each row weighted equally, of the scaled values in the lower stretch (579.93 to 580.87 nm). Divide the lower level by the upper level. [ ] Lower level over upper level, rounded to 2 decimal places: 1.03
